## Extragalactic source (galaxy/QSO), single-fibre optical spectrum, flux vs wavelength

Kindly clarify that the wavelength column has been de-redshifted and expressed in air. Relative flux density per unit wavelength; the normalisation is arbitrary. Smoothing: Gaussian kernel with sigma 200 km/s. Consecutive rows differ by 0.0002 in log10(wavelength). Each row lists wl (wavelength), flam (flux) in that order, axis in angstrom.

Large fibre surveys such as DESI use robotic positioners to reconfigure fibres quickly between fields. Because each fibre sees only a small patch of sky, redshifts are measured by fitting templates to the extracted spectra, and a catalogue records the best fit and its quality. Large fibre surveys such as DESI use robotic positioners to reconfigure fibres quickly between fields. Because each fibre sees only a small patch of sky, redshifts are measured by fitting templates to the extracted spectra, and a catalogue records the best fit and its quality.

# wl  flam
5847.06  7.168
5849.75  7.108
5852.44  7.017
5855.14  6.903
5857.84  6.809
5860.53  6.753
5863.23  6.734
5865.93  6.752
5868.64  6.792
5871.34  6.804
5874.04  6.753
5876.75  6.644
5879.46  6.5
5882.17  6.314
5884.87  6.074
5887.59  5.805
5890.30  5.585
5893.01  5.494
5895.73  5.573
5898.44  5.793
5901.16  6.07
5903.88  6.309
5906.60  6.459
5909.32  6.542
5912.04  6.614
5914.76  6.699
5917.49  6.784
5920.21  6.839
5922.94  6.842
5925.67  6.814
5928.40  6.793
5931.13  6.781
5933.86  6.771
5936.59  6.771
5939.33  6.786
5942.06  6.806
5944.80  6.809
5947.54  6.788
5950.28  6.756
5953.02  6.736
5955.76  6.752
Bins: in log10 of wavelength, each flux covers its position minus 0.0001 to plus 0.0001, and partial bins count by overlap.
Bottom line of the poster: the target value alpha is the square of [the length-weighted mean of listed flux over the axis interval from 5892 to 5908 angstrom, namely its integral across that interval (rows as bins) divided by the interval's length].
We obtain 36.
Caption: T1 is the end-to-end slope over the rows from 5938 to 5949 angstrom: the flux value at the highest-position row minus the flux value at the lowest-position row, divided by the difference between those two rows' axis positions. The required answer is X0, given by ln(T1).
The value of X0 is -8.3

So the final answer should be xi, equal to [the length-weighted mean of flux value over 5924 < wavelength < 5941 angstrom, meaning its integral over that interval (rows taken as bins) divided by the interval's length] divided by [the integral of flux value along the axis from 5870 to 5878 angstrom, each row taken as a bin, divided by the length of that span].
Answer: 1.008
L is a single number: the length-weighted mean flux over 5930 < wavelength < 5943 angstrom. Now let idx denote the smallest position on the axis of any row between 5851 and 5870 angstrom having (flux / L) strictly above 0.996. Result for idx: 5852.44 angstrom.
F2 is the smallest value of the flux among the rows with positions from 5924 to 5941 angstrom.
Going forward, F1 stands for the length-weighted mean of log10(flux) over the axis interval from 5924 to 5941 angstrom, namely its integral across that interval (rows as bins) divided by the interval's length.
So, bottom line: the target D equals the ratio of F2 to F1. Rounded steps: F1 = 0.83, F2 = 6.771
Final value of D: 8.1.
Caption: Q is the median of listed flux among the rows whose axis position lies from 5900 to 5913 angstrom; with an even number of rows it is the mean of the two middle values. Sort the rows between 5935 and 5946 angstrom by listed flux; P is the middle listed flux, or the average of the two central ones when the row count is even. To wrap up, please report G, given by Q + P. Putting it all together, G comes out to 13.3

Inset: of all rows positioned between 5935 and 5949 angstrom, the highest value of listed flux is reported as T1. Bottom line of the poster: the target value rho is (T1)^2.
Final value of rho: 46.4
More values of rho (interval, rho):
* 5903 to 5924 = 46.8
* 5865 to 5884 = 46.3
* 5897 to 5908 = 41.7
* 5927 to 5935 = 46.1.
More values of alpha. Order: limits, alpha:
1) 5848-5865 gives 48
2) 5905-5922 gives 44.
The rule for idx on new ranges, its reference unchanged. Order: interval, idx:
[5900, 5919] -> 5917.49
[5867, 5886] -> 5868.64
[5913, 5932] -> 5917.49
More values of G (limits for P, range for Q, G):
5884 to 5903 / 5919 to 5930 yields 12.6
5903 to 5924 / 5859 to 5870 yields 13.4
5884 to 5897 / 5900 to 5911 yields 12.0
